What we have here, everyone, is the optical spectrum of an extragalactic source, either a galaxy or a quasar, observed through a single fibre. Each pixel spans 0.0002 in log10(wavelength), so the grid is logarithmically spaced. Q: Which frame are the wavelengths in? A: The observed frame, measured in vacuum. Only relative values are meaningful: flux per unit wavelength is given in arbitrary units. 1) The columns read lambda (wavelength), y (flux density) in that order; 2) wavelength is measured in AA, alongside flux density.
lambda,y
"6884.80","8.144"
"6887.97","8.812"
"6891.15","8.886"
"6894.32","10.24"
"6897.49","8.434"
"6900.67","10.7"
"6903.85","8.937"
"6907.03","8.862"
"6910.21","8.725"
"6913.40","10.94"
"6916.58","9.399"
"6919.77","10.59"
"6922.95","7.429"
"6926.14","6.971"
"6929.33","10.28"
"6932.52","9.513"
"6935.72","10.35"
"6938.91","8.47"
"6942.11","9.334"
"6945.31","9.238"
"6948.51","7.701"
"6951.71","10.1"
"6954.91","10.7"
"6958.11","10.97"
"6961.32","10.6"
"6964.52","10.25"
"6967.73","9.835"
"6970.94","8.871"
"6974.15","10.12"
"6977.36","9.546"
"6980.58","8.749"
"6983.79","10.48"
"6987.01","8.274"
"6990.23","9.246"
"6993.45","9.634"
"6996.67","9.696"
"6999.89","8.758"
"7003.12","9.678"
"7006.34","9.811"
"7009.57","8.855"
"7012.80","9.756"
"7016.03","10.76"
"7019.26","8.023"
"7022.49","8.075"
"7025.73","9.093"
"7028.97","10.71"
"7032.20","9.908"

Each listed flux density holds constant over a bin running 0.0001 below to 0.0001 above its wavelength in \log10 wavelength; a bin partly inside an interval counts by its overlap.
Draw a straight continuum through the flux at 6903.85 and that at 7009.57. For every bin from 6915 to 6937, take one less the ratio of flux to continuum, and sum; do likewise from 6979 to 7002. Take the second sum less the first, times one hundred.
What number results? -7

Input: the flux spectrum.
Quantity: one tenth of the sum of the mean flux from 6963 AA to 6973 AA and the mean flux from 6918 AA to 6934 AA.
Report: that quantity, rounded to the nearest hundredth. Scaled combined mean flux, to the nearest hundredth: 1.86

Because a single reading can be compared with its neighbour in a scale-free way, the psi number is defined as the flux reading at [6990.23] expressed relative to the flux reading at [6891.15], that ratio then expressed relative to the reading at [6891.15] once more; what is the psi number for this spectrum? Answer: 0.12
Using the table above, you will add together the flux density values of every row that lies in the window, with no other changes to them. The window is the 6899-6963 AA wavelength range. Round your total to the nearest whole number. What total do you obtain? 190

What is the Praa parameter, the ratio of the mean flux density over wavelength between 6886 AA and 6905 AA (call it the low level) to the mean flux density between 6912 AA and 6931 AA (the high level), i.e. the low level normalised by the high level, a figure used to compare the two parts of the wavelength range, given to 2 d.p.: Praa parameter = 1.01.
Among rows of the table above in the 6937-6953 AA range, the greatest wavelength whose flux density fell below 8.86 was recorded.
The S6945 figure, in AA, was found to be 6948.51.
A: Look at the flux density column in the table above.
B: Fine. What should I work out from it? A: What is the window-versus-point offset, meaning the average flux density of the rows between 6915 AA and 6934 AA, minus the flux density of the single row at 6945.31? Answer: -0.2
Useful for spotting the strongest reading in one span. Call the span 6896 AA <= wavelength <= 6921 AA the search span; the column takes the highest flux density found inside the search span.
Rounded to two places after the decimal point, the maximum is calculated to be 10.94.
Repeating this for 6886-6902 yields 10.70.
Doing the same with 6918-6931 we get 10.59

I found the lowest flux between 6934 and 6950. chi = 7.701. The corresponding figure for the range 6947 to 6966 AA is 7.701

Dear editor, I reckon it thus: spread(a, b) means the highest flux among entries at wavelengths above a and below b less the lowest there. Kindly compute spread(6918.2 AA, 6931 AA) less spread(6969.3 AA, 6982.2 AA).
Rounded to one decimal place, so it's 2.2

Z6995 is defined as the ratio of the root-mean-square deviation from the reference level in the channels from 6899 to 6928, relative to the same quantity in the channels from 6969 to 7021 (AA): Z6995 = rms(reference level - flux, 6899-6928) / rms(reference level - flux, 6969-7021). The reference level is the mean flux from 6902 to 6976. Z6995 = 1.8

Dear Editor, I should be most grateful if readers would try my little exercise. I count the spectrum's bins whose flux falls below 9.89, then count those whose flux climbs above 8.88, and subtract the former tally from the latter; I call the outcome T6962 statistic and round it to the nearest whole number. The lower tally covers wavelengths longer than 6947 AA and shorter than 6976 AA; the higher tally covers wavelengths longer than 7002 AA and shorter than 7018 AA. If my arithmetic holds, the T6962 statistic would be 1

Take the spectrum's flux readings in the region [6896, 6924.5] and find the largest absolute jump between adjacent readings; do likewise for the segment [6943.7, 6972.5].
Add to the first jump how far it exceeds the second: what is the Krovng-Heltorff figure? 3.9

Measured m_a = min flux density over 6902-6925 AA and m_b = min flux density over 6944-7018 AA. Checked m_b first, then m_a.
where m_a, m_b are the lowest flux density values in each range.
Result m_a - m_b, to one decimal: -0.3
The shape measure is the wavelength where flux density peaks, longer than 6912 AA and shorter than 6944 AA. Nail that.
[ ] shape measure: 6913.40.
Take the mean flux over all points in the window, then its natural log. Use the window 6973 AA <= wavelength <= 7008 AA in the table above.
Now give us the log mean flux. 2.25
